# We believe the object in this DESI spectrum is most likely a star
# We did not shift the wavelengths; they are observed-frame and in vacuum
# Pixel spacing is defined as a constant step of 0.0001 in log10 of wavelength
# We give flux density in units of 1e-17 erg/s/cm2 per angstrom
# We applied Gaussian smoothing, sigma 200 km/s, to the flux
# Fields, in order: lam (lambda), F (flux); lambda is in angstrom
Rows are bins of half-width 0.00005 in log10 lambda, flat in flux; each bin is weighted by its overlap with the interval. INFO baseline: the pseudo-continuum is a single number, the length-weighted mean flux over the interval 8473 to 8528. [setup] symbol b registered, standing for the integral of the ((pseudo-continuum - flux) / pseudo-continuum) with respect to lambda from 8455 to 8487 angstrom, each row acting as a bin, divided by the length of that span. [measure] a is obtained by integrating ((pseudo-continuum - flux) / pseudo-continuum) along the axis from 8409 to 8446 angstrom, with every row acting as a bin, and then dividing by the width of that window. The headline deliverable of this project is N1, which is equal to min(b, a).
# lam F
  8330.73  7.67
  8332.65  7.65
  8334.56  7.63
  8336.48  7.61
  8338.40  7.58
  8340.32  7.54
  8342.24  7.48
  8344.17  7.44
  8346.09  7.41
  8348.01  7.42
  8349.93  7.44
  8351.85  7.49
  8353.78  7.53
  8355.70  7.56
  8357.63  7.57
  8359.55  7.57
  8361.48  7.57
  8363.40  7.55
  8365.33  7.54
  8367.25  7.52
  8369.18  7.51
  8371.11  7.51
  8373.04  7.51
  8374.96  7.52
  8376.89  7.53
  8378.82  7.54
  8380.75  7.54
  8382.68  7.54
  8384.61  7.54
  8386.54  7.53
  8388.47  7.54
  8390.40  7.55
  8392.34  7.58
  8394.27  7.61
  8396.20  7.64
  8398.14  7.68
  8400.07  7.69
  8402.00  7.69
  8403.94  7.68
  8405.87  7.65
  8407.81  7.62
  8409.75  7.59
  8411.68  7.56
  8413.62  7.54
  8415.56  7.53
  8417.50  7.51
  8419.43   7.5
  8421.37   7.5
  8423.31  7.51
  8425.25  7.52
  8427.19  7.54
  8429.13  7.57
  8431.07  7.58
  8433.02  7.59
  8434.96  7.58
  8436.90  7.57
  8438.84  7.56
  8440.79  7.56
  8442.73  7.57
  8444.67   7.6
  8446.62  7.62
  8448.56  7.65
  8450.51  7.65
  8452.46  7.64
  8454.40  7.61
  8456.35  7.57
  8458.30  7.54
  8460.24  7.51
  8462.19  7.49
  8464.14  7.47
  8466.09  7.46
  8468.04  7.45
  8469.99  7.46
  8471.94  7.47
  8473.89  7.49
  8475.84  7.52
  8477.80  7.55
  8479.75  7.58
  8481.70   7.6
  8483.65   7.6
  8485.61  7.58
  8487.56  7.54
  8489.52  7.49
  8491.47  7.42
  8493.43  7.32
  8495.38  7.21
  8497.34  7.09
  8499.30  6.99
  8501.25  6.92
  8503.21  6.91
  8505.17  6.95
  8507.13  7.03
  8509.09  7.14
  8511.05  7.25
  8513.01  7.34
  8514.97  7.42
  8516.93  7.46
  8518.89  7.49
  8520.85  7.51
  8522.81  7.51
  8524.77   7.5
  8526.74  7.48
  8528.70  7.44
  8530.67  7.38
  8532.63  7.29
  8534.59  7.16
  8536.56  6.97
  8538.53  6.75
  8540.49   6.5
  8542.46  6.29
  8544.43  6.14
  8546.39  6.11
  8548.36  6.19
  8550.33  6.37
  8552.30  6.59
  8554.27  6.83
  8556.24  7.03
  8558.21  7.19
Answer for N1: -0.027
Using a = -0.0270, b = -0.0230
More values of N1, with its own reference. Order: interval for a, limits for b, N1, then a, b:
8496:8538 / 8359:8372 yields -0.025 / 0.0149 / -0.0251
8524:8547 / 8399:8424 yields -0.031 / 0.0583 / -0.0313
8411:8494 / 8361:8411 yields -0.030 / -0.0254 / -0.0303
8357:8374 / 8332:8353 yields -0.025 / -0.0252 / -0.0220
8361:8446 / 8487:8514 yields -0.029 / -0.0288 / 0.0235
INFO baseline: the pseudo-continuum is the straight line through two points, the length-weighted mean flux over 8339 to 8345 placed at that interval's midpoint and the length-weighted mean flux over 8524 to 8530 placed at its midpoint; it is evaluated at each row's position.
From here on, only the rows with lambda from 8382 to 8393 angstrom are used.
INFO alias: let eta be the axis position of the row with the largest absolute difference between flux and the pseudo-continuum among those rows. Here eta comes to 8392.34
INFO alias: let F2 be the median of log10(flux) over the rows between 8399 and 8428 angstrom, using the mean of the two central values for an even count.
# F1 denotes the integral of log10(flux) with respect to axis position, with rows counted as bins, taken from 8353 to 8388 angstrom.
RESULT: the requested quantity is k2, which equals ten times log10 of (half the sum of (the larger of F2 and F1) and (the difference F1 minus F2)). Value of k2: 15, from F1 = 31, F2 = 0.877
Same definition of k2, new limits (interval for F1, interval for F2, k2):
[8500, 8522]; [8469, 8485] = 13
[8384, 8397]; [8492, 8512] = 10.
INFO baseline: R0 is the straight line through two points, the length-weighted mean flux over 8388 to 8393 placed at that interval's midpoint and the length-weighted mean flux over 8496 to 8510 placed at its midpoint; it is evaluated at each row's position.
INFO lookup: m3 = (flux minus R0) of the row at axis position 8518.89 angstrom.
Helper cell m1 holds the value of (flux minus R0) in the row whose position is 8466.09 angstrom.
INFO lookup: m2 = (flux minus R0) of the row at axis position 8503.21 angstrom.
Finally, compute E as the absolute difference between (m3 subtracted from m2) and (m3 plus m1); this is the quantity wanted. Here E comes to 1.49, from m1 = 0.3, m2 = -0.09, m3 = 0.56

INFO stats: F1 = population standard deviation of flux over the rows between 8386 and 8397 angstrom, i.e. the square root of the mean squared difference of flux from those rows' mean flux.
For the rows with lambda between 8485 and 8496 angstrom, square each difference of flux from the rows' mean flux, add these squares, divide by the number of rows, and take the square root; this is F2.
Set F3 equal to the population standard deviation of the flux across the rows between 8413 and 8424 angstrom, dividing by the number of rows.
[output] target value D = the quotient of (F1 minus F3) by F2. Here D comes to 0.2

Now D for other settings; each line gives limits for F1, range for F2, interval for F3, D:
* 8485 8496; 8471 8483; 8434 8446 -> 2.5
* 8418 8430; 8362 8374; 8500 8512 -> -6.2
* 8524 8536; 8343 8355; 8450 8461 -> 1.6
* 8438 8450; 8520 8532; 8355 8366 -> 0.5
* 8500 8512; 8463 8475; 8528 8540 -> -9.3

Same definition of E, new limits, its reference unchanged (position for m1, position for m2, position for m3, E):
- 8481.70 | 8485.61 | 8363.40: 0.26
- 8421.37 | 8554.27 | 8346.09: 0.67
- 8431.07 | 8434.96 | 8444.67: 0.61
